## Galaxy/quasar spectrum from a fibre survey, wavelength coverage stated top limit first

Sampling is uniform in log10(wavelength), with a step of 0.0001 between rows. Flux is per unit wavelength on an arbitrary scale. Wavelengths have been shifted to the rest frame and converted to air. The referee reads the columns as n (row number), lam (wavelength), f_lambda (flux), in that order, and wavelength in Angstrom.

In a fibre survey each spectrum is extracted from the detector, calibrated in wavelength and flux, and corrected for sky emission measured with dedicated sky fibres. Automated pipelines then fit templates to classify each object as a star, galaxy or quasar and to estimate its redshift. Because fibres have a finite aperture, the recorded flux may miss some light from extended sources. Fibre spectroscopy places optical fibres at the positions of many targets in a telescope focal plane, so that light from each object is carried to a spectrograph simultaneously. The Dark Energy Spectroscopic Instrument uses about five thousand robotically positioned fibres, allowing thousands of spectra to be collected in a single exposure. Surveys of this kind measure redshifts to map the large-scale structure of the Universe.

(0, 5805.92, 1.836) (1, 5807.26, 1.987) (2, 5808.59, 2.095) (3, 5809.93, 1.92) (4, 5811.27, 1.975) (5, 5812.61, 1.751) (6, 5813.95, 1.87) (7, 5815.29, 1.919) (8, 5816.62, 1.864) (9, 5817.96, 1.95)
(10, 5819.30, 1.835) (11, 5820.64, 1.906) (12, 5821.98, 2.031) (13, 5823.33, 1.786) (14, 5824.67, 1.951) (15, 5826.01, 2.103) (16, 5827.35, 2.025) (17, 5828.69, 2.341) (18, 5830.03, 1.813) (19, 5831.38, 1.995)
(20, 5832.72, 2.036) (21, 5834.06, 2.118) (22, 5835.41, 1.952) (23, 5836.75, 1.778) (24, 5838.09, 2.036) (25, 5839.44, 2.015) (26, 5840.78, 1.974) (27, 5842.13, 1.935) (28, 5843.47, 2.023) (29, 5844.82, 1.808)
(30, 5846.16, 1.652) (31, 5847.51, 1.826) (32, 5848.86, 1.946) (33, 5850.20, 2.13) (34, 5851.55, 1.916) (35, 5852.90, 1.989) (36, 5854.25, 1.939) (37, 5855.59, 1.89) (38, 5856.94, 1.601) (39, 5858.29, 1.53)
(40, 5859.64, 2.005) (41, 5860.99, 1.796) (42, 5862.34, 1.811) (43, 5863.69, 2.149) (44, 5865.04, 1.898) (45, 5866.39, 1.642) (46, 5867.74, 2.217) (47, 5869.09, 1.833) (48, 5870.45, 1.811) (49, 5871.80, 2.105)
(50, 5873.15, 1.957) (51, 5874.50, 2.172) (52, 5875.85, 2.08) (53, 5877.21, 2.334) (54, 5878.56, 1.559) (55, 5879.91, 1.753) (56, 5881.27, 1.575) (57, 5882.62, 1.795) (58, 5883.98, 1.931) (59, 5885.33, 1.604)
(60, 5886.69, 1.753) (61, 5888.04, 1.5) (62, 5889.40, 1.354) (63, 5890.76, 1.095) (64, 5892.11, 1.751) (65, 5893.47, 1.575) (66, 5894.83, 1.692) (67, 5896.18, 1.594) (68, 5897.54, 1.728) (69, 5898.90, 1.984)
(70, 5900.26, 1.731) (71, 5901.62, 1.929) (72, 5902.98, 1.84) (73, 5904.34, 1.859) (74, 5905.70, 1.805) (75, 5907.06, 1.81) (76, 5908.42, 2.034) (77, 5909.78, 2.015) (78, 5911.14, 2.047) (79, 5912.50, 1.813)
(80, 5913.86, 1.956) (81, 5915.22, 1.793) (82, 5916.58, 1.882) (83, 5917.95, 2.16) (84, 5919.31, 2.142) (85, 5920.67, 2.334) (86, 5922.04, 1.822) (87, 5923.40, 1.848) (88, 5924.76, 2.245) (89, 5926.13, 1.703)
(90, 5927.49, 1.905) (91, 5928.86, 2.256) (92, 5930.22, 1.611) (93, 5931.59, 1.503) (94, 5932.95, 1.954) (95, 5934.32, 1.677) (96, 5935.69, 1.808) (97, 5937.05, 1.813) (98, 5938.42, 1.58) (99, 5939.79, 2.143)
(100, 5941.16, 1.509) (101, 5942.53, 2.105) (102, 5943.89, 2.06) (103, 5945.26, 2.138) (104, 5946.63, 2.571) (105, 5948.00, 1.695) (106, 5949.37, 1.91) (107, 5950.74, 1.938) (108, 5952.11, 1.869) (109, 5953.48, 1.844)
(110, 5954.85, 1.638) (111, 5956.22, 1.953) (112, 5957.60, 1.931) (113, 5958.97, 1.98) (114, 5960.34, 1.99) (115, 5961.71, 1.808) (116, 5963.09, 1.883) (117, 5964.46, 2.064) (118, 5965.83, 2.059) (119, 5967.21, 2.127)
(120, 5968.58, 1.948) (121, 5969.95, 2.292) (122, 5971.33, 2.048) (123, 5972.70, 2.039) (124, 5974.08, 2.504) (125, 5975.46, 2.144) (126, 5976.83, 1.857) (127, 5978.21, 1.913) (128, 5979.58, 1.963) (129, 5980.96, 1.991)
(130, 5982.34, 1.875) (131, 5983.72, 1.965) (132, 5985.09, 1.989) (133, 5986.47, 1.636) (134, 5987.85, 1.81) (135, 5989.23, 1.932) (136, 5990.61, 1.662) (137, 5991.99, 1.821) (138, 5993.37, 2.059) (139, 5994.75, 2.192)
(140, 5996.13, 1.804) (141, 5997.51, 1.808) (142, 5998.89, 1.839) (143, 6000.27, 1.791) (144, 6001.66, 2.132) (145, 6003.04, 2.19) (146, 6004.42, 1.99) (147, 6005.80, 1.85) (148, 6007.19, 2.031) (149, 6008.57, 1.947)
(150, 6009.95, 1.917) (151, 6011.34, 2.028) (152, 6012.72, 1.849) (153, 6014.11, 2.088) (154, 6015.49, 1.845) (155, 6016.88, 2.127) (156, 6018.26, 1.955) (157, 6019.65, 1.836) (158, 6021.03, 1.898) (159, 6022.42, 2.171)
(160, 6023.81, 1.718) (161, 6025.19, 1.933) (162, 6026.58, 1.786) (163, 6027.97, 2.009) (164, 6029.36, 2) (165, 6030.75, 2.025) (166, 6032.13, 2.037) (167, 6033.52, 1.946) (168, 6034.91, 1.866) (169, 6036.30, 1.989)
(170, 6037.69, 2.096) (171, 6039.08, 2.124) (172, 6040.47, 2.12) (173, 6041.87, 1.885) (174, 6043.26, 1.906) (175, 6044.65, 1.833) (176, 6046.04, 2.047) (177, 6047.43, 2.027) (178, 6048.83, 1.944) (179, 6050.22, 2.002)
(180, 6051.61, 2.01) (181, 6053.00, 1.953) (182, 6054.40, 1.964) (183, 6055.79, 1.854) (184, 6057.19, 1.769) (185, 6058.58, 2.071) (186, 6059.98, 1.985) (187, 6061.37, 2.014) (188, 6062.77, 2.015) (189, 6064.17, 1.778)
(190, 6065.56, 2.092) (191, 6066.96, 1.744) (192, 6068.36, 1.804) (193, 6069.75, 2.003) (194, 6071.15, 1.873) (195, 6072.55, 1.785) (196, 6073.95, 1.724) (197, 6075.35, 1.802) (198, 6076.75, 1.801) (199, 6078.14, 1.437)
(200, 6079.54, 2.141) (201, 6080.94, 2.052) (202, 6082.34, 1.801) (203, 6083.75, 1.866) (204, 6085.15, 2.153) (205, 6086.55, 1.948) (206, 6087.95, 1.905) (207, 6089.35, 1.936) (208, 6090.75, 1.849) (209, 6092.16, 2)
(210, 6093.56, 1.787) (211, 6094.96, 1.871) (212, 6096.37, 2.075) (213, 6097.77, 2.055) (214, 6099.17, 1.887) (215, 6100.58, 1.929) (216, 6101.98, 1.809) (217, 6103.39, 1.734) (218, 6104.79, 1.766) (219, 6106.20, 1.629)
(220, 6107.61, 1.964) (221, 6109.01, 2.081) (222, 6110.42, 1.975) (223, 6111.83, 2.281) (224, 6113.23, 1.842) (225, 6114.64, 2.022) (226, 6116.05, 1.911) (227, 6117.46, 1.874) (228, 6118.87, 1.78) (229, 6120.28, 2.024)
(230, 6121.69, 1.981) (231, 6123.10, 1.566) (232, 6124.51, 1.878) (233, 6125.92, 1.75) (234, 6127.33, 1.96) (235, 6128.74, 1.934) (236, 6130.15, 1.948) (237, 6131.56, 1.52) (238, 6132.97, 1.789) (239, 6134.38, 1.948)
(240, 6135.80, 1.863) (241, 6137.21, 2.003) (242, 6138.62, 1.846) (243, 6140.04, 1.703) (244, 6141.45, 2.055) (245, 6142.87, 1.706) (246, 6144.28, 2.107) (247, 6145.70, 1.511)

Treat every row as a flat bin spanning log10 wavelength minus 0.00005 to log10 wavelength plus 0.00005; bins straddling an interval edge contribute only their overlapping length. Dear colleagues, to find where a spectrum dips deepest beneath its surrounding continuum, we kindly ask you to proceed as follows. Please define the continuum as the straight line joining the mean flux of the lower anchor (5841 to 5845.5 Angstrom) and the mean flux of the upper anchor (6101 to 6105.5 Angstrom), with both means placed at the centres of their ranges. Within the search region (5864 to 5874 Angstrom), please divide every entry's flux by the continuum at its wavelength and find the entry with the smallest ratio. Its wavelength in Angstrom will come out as 5866.39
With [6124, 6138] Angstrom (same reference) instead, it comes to 6131.56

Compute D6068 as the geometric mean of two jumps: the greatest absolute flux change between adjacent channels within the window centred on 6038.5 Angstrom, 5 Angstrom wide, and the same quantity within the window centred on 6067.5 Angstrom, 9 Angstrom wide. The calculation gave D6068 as 0.19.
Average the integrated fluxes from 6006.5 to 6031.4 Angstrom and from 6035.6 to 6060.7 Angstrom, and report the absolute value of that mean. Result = 49.1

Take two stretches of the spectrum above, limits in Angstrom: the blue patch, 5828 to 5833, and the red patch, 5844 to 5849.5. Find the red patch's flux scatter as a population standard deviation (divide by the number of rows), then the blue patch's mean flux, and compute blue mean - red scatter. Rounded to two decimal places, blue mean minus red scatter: 1.94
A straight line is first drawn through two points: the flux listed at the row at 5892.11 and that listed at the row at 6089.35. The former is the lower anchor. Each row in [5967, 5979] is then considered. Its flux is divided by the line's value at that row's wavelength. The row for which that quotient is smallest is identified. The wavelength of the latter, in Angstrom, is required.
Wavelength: 5976.83 Angstrom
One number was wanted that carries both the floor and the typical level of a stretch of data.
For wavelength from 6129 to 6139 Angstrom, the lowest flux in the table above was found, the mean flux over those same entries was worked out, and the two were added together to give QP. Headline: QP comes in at 3.4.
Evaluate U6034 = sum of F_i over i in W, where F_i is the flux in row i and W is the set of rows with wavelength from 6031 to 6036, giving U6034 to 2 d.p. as 5.85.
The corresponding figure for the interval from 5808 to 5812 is 5.99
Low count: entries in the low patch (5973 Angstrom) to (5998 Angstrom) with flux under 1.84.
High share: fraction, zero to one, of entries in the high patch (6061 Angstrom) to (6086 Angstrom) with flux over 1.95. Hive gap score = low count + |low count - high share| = 12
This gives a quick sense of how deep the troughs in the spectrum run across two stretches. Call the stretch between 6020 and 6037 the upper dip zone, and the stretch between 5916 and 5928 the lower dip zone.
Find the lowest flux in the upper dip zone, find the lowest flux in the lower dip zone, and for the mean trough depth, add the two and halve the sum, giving 1.71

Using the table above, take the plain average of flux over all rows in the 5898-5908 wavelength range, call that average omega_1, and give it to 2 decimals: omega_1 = 1.85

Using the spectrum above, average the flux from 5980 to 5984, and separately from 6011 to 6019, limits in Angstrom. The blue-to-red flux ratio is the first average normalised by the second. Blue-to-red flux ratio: 0.98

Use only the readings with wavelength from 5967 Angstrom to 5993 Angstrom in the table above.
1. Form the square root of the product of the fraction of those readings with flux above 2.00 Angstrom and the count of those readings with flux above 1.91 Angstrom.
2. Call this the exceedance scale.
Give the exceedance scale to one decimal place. 2.0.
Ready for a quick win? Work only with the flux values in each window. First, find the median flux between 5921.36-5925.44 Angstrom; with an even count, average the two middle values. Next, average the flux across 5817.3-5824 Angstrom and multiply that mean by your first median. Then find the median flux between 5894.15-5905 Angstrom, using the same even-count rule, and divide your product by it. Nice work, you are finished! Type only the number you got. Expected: 1.97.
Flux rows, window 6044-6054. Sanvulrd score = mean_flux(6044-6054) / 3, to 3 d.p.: 0.658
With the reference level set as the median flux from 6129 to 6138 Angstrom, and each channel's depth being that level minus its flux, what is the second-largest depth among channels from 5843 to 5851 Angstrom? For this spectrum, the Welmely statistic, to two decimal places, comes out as 0.10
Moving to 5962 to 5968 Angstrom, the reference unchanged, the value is -0.15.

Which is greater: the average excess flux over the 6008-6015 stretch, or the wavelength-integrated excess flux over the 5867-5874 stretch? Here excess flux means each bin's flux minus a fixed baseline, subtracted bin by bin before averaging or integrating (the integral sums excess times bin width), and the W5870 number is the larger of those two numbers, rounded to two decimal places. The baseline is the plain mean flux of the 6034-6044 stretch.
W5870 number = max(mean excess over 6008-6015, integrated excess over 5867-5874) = -0.03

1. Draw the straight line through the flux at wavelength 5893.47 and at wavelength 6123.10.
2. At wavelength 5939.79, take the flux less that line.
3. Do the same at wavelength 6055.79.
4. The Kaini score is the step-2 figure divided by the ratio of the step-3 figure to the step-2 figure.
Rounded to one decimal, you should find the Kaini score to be 1.1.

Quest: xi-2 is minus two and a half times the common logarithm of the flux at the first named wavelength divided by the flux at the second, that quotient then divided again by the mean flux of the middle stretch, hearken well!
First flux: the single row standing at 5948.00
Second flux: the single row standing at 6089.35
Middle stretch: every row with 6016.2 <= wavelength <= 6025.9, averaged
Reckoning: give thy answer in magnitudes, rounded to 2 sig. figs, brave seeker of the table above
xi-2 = 0.87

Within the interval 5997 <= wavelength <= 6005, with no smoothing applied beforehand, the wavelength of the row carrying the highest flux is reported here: 6003.04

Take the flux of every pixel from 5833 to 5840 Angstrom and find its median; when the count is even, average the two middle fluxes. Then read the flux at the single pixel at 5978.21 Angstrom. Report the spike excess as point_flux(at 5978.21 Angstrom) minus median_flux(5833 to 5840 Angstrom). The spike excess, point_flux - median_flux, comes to -0.10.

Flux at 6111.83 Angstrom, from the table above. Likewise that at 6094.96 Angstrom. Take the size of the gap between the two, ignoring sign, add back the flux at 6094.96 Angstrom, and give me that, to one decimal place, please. 2.3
